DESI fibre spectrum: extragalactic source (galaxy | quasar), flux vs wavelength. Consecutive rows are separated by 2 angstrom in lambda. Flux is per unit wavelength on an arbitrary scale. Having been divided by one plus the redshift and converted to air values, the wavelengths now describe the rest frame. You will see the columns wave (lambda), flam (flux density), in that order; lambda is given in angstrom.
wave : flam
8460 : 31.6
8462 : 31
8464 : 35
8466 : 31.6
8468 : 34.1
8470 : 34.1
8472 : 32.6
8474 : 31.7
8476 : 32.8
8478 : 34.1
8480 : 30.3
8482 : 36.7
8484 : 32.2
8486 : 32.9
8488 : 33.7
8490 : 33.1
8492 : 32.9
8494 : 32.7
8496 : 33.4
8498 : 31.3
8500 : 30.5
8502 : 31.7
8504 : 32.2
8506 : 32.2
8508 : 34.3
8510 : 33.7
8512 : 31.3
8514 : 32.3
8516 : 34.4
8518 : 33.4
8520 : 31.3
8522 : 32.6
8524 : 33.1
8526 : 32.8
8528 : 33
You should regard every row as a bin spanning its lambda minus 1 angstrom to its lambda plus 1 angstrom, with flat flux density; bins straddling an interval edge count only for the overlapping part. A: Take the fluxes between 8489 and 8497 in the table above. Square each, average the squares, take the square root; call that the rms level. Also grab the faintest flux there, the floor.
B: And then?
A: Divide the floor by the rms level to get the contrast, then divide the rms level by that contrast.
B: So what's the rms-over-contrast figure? 33.4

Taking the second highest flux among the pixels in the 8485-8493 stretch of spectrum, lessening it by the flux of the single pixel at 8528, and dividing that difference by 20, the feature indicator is 0.005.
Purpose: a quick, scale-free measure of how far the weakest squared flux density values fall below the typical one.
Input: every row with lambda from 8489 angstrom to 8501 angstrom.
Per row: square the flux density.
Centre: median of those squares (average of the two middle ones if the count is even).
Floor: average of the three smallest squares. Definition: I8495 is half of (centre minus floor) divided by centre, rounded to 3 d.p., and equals 0.038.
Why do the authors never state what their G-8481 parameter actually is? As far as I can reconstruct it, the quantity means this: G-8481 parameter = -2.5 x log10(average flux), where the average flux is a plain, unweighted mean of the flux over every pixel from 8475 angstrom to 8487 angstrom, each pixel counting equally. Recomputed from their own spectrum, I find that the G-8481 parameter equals -3.80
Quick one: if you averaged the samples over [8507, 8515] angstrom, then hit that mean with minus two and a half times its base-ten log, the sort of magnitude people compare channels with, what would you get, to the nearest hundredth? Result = -3.79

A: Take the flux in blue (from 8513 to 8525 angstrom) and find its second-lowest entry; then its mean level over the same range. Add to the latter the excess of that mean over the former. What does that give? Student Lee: 33.4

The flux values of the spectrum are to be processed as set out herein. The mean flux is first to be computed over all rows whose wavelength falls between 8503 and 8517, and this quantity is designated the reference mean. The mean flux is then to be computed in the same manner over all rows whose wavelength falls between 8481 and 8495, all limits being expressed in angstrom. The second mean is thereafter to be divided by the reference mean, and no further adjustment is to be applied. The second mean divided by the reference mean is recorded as 1.02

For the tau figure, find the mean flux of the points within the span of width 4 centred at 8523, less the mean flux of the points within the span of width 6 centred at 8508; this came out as -0.55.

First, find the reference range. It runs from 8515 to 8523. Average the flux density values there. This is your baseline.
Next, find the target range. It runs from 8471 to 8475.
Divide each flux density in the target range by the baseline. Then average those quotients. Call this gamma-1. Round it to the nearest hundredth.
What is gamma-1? 0.98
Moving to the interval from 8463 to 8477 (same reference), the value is 1.01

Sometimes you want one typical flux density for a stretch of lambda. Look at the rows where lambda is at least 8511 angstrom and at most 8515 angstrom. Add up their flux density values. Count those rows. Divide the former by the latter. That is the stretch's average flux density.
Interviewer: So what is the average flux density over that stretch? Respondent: 31.8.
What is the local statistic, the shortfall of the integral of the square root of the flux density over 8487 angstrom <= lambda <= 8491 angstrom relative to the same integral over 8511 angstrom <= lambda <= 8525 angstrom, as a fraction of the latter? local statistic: 0.71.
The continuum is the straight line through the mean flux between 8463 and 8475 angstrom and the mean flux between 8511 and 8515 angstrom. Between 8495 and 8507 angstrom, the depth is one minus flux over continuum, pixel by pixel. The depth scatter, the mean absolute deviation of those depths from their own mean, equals 0.023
